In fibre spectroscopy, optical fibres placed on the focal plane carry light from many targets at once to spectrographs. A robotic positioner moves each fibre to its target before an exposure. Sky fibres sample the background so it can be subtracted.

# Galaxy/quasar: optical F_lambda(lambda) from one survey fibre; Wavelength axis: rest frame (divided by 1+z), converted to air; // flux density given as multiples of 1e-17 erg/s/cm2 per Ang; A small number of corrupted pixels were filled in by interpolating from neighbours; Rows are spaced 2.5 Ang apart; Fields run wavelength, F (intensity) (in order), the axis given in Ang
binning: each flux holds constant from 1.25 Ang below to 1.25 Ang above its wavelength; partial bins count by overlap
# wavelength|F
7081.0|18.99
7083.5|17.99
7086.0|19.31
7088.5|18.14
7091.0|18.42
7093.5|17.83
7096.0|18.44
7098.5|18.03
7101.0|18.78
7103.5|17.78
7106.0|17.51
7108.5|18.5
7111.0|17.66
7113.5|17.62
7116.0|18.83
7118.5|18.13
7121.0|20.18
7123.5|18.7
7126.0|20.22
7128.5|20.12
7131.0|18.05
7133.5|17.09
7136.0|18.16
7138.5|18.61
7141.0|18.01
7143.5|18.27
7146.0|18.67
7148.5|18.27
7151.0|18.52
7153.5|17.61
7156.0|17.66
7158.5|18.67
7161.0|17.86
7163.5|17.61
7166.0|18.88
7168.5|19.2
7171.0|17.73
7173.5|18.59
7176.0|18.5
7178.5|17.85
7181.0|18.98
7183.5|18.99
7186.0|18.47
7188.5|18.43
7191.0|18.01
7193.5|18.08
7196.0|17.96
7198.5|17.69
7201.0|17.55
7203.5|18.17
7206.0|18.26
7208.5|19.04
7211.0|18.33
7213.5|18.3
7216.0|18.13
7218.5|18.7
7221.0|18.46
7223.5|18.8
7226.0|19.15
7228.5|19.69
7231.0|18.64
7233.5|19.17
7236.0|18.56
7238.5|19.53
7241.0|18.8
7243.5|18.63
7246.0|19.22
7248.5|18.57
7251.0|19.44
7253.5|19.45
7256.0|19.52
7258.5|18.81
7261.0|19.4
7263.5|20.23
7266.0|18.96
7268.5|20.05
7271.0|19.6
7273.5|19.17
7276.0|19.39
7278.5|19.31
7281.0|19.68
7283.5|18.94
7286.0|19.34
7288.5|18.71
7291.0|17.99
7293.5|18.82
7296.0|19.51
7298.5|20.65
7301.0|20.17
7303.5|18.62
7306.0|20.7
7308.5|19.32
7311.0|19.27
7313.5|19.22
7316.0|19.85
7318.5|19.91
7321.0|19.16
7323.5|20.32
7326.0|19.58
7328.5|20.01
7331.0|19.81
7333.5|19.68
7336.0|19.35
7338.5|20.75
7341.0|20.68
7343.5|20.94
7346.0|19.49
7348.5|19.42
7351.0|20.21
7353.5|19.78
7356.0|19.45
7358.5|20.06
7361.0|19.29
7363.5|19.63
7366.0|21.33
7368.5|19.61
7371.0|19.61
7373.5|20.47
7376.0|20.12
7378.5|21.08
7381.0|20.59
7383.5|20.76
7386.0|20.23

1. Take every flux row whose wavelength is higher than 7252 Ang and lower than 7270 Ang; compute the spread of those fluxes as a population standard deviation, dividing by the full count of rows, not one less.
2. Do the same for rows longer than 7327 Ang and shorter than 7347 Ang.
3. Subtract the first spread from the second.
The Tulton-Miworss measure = 0.10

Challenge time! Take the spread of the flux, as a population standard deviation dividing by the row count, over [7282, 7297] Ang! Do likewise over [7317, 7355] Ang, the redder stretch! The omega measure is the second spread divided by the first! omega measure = 1.07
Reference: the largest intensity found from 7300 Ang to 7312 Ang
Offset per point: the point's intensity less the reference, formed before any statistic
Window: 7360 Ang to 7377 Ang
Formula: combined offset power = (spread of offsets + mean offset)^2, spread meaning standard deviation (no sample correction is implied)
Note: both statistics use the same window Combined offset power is 0.0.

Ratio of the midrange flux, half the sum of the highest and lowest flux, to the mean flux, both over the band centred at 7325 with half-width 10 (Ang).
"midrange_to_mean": 1.00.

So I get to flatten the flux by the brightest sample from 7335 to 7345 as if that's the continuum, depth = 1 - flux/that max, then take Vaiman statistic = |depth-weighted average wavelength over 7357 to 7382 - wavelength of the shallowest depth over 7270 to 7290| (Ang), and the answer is 85.9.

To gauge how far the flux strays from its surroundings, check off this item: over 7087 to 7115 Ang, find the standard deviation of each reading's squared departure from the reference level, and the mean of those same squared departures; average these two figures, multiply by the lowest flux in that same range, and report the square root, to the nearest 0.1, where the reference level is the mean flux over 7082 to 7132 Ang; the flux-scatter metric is 2.5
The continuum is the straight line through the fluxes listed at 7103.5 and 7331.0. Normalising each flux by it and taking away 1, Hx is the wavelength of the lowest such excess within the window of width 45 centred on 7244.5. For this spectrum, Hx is 7248.5 Ang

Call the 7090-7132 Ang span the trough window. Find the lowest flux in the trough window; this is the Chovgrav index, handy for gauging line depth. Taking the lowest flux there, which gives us 17.51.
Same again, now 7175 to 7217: 17.55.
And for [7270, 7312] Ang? 17.99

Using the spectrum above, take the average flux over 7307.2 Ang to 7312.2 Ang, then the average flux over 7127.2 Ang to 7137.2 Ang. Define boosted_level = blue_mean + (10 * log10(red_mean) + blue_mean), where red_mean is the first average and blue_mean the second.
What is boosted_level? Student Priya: 49.6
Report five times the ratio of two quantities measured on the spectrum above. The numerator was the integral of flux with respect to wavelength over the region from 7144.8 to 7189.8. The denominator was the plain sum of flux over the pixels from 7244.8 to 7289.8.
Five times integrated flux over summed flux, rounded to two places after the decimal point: 11.88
